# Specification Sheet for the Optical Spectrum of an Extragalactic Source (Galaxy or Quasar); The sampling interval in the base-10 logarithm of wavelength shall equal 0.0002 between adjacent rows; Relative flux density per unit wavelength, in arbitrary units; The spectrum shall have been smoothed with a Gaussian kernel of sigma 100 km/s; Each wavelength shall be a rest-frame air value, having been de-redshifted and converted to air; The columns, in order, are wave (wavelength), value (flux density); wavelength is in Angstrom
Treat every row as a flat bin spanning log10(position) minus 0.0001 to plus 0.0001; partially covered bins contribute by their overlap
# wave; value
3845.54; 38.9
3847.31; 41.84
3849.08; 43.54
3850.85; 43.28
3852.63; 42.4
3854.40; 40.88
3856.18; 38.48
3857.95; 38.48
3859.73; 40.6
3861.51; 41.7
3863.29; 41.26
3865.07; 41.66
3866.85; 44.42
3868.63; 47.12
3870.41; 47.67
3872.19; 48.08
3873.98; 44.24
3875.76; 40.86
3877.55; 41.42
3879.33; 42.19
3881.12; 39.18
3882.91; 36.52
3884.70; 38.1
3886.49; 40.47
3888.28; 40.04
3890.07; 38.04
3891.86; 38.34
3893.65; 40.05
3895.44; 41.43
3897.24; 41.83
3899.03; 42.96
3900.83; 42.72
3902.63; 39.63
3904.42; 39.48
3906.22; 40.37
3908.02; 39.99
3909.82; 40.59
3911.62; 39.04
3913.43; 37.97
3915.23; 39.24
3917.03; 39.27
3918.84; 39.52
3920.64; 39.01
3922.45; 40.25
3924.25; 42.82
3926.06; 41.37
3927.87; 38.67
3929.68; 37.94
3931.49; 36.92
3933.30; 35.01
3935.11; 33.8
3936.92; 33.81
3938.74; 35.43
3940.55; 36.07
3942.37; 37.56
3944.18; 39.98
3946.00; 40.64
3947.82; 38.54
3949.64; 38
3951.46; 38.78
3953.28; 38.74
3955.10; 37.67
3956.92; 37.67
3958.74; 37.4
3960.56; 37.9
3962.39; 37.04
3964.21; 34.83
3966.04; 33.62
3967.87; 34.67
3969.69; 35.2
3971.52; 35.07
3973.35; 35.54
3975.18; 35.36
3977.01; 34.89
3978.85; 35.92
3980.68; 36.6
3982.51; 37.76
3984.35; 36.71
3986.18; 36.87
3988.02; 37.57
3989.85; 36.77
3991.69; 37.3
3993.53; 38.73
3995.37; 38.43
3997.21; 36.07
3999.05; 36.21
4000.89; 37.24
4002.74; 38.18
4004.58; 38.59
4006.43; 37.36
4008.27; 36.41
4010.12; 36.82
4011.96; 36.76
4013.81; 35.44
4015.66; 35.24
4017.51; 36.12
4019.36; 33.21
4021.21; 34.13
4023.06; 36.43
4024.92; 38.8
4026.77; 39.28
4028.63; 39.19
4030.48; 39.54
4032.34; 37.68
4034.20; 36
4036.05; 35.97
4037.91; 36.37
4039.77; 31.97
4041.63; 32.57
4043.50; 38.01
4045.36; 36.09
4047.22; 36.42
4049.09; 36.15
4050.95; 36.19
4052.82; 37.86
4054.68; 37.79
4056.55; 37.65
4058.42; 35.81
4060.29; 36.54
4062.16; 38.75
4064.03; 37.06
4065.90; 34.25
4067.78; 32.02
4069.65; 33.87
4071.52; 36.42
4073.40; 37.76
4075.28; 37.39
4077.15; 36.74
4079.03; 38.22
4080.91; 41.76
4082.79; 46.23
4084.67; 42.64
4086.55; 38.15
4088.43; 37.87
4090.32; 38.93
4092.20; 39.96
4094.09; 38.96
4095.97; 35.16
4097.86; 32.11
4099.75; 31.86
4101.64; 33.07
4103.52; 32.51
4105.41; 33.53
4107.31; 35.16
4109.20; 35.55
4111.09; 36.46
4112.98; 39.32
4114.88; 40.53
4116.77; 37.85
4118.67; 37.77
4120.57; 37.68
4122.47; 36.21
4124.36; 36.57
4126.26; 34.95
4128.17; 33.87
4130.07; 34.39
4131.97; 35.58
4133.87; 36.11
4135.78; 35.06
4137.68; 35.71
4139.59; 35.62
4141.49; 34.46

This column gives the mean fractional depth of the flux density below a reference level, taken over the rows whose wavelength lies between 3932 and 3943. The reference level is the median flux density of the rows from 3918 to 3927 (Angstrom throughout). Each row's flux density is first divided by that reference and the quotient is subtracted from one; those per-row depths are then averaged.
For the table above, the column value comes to 0.12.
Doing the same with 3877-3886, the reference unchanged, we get 0.02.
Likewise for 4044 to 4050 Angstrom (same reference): 0.10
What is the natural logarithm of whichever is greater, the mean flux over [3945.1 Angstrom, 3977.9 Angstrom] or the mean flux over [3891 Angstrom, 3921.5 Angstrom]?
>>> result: 3.69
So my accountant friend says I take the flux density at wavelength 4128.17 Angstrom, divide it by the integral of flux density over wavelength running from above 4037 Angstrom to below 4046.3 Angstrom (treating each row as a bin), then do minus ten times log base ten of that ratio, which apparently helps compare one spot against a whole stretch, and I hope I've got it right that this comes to 9.8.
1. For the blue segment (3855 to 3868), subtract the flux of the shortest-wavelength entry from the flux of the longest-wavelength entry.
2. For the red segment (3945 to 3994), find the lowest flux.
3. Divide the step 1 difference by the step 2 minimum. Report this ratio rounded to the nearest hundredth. 0.18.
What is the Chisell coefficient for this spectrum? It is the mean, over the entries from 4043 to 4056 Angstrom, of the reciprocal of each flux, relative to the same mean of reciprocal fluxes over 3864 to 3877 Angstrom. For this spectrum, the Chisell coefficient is 1.21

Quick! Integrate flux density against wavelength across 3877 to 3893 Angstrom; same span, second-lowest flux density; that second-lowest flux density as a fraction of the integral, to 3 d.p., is 0.060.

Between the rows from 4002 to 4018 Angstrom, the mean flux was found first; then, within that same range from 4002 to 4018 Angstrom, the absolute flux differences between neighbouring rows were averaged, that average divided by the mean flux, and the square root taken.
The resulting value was 0.14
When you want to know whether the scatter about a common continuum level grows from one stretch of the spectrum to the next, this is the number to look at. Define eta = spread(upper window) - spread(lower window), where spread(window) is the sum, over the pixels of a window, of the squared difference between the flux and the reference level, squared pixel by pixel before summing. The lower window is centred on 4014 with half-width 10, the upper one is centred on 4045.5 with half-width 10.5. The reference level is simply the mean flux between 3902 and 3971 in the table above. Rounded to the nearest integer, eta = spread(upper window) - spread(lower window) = 21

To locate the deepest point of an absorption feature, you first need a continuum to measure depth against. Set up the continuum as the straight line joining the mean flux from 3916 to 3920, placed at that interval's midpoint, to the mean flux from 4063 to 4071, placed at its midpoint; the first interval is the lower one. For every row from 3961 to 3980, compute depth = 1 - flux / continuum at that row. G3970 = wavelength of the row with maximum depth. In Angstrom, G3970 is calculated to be 3966.04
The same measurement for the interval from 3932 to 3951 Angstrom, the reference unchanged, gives 3935.11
